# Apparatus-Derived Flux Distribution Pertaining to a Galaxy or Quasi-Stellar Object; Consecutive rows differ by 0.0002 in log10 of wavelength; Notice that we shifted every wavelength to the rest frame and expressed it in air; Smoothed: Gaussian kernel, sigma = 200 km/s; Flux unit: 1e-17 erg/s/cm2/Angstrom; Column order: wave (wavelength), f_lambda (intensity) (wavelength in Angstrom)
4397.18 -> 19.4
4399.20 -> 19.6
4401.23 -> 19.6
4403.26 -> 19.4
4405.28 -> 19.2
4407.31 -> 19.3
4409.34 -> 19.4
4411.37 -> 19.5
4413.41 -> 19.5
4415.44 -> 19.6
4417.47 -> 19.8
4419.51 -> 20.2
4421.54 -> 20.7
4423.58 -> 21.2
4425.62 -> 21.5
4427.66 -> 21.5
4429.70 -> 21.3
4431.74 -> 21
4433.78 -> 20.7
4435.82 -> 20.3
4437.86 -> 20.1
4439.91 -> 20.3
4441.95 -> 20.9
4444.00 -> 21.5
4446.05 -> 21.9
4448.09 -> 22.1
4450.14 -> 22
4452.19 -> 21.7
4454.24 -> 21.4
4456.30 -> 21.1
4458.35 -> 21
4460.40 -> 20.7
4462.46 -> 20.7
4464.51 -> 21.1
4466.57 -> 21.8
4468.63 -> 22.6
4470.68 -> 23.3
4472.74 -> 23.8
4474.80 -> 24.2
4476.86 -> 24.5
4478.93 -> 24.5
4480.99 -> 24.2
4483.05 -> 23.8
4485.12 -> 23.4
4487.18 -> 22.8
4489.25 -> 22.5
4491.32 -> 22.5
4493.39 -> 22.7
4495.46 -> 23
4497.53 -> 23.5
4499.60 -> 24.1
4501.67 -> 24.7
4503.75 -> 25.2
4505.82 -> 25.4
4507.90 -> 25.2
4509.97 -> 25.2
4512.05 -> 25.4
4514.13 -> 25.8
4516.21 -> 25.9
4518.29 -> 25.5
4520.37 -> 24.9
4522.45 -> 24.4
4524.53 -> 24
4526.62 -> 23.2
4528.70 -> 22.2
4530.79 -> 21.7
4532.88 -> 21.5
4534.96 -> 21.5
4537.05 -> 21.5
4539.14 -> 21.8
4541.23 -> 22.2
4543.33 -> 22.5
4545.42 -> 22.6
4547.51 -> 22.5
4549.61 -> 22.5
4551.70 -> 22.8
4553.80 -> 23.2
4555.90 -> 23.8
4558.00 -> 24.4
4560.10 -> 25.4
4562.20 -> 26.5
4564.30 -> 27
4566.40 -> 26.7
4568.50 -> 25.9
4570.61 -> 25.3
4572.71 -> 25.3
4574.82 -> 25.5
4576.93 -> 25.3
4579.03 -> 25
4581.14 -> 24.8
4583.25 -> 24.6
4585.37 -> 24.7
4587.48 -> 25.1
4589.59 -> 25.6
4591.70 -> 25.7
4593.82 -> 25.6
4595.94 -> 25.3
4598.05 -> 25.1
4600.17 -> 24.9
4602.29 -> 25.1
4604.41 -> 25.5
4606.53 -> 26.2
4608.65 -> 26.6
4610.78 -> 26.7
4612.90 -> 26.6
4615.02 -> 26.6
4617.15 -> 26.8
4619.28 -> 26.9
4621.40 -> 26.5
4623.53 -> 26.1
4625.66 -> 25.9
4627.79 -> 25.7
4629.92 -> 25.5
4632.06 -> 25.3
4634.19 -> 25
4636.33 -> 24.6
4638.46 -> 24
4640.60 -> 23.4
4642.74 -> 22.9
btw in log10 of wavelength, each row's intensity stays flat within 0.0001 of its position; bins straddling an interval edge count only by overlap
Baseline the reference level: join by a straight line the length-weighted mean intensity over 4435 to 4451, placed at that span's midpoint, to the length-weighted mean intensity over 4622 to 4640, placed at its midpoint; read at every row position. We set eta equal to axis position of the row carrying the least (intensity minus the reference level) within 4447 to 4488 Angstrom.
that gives 4462.46 Angstrom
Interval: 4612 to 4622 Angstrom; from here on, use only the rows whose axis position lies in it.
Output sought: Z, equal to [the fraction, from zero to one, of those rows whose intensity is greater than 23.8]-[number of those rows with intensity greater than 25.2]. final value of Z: -4.0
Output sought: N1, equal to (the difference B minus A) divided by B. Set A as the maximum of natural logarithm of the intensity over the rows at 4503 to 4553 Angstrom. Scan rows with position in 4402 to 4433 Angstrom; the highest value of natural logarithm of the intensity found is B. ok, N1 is -0.06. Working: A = 3.25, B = 3.068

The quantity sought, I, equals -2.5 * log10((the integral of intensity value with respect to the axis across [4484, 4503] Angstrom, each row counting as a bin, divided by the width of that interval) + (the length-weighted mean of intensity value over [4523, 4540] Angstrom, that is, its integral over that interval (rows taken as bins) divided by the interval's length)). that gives -4.15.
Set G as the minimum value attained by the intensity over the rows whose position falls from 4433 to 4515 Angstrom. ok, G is 20.1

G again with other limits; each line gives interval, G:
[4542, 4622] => 22.5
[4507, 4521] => 24.9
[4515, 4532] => 21.7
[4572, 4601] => 24.6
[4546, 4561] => 22.5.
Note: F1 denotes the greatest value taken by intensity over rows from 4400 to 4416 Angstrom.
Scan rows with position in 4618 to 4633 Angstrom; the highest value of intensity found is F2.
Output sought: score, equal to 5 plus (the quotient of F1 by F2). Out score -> 5.73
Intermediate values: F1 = 19.6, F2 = 26.9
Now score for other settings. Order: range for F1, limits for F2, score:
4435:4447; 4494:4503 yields 5.89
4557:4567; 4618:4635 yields 6.00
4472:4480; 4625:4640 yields 5.95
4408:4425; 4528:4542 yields 5.95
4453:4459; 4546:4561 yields 5.84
